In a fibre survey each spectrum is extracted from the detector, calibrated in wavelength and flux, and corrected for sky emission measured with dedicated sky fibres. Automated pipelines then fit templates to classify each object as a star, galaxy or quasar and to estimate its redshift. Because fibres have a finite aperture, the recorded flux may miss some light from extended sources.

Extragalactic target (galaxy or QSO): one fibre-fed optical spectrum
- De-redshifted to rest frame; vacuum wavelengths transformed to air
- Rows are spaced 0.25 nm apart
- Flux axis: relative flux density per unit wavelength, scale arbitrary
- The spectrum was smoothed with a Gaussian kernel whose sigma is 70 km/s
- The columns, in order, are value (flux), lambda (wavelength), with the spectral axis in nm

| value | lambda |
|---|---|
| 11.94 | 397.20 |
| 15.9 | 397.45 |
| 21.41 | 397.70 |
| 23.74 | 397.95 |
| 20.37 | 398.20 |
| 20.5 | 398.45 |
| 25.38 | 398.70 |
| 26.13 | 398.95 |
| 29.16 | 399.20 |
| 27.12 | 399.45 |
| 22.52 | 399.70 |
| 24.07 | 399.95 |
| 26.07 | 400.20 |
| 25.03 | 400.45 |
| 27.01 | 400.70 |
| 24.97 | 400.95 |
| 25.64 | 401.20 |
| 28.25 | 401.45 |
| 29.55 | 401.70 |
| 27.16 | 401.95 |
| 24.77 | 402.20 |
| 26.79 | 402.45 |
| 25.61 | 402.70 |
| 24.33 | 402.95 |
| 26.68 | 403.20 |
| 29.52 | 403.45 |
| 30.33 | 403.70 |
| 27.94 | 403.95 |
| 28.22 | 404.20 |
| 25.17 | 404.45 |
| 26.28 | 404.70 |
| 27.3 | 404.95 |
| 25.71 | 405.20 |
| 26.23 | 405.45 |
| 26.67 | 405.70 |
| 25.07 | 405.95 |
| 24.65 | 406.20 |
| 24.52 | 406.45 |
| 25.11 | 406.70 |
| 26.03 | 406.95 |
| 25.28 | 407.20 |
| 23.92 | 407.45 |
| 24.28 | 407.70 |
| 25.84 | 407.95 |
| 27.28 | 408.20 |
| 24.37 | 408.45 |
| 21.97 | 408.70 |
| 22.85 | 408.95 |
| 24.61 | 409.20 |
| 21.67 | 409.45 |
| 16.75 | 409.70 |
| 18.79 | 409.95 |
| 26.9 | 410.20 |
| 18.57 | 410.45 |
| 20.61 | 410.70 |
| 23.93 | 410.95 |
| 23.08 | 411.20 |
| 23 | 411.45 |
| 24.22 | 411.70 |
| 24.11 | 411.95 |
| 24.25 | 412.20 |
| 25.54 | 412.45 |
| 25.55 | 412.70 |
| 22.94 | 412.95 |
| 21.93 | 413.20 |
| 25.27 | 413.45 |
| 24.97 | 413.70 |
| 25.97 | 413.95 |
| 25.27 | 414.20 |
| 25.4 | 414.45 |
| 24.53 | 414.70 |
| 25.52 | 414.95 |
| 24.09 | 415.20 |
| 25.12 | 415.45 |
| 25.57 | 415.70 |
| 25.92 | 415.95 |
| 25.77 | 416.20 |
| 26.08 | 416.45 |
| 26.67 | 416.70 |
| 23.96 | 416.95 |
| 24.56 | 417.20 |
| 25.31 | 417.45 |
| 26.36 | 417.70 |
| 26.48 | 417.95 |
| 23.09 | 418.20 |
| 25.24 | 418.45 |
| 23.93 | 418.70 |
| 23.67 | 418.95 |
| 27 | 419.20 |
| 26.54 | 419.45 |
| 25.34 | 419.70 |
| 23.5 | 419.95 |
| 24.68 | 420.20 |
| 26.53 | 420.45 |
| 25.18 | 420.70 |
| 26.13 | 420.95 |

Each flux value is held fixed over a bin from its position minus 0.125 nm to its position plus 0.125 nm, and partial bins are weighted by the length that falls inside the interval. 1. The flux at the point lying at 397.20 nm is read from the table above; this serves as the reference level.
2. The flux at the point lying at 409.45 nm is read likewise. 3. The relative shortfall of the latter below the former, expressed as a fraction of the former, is -0.81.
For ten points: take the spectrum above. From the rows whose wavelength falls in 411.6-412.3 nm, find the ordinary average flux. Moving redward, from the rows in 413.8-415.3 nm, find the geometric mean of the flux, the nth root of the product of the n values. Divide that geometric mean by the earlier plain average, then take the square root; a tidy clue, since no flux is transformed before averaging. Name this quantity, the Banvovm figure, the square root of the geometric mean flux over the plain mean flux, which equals 1.02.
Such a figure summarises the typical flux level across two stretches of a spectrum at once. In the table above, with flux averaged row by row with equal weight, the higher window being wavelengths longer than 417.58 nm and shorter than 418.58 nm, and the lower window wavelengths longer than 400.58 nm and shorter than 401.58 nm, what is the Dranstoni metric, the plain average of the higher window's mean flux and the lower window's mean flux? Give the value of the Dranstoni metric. 25.9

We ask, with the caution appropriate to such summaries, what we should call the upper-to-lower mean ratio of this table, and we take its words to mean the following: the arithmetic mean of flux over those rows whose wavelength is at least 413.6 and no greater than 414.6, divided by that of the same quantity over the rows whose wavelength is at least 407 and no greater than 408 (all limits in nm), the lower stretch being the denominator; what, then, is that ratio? 1.02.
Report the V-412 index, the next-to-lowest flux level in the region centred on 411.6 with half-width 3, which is 18.57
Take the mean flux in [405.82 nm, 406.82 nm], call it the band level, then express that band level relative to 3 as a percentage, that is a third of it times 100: 828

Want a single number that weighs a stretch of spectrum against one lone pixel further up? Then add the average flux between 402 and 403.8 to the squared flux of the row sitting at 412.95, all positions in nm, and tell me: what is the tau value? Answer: 553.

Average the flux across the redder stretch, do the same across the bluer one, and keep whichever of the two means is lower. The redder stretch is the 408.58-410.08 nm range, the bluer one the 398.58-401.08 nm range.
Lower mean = 21.1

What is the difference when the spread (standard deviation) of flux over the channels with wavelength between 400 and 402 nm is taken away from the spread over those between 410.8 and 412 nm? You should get -1.0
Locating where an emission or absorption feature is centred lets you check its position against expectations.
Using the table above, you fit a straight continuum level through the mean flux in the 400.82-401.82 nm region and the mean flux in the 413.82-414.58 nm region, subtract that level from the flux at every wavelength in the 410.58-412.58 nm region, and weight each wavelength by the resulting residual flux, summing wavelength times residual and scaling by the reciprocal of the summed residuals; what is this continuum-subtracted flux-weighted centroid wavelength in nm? 411.28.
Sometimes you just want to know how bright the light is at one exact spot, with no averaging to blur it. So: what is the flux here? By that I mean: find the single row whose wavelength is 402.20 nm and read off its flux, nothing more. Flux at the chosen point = 24.77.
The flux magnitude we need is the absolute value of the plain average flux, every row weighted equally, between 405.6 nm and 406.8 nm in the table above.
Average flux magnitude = 25.2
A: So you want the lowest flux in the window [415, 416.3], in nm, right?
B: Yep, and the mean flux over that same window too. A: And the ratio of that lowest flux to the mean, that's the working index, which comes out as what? 0.952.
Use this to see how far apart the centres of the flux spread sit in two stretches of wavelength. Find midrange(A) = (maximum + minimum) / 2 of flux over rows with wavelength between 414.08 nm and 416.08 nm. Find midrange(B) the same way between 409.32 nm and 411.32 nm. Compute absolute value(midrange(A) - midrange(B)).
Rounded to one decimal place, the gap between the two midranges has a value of 3.2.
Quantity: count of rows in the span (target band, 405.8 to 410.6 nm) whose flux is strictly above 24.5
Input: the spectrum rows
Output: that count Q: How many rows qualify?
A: 10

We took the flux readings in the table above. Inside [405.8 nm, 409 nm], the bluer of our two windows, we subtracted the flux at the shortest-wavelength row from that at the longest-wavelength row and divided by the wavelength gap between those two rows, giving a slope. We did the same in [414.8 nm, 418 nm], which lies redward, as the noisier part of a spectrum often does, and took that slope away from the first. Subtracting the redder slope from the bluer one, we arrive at -1.1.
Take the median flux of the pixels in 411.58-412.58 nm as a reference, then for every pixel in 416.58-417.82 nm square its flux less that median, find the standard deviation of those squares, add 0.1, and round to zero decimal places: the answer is 3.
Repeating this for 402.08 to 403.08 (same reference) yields 3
